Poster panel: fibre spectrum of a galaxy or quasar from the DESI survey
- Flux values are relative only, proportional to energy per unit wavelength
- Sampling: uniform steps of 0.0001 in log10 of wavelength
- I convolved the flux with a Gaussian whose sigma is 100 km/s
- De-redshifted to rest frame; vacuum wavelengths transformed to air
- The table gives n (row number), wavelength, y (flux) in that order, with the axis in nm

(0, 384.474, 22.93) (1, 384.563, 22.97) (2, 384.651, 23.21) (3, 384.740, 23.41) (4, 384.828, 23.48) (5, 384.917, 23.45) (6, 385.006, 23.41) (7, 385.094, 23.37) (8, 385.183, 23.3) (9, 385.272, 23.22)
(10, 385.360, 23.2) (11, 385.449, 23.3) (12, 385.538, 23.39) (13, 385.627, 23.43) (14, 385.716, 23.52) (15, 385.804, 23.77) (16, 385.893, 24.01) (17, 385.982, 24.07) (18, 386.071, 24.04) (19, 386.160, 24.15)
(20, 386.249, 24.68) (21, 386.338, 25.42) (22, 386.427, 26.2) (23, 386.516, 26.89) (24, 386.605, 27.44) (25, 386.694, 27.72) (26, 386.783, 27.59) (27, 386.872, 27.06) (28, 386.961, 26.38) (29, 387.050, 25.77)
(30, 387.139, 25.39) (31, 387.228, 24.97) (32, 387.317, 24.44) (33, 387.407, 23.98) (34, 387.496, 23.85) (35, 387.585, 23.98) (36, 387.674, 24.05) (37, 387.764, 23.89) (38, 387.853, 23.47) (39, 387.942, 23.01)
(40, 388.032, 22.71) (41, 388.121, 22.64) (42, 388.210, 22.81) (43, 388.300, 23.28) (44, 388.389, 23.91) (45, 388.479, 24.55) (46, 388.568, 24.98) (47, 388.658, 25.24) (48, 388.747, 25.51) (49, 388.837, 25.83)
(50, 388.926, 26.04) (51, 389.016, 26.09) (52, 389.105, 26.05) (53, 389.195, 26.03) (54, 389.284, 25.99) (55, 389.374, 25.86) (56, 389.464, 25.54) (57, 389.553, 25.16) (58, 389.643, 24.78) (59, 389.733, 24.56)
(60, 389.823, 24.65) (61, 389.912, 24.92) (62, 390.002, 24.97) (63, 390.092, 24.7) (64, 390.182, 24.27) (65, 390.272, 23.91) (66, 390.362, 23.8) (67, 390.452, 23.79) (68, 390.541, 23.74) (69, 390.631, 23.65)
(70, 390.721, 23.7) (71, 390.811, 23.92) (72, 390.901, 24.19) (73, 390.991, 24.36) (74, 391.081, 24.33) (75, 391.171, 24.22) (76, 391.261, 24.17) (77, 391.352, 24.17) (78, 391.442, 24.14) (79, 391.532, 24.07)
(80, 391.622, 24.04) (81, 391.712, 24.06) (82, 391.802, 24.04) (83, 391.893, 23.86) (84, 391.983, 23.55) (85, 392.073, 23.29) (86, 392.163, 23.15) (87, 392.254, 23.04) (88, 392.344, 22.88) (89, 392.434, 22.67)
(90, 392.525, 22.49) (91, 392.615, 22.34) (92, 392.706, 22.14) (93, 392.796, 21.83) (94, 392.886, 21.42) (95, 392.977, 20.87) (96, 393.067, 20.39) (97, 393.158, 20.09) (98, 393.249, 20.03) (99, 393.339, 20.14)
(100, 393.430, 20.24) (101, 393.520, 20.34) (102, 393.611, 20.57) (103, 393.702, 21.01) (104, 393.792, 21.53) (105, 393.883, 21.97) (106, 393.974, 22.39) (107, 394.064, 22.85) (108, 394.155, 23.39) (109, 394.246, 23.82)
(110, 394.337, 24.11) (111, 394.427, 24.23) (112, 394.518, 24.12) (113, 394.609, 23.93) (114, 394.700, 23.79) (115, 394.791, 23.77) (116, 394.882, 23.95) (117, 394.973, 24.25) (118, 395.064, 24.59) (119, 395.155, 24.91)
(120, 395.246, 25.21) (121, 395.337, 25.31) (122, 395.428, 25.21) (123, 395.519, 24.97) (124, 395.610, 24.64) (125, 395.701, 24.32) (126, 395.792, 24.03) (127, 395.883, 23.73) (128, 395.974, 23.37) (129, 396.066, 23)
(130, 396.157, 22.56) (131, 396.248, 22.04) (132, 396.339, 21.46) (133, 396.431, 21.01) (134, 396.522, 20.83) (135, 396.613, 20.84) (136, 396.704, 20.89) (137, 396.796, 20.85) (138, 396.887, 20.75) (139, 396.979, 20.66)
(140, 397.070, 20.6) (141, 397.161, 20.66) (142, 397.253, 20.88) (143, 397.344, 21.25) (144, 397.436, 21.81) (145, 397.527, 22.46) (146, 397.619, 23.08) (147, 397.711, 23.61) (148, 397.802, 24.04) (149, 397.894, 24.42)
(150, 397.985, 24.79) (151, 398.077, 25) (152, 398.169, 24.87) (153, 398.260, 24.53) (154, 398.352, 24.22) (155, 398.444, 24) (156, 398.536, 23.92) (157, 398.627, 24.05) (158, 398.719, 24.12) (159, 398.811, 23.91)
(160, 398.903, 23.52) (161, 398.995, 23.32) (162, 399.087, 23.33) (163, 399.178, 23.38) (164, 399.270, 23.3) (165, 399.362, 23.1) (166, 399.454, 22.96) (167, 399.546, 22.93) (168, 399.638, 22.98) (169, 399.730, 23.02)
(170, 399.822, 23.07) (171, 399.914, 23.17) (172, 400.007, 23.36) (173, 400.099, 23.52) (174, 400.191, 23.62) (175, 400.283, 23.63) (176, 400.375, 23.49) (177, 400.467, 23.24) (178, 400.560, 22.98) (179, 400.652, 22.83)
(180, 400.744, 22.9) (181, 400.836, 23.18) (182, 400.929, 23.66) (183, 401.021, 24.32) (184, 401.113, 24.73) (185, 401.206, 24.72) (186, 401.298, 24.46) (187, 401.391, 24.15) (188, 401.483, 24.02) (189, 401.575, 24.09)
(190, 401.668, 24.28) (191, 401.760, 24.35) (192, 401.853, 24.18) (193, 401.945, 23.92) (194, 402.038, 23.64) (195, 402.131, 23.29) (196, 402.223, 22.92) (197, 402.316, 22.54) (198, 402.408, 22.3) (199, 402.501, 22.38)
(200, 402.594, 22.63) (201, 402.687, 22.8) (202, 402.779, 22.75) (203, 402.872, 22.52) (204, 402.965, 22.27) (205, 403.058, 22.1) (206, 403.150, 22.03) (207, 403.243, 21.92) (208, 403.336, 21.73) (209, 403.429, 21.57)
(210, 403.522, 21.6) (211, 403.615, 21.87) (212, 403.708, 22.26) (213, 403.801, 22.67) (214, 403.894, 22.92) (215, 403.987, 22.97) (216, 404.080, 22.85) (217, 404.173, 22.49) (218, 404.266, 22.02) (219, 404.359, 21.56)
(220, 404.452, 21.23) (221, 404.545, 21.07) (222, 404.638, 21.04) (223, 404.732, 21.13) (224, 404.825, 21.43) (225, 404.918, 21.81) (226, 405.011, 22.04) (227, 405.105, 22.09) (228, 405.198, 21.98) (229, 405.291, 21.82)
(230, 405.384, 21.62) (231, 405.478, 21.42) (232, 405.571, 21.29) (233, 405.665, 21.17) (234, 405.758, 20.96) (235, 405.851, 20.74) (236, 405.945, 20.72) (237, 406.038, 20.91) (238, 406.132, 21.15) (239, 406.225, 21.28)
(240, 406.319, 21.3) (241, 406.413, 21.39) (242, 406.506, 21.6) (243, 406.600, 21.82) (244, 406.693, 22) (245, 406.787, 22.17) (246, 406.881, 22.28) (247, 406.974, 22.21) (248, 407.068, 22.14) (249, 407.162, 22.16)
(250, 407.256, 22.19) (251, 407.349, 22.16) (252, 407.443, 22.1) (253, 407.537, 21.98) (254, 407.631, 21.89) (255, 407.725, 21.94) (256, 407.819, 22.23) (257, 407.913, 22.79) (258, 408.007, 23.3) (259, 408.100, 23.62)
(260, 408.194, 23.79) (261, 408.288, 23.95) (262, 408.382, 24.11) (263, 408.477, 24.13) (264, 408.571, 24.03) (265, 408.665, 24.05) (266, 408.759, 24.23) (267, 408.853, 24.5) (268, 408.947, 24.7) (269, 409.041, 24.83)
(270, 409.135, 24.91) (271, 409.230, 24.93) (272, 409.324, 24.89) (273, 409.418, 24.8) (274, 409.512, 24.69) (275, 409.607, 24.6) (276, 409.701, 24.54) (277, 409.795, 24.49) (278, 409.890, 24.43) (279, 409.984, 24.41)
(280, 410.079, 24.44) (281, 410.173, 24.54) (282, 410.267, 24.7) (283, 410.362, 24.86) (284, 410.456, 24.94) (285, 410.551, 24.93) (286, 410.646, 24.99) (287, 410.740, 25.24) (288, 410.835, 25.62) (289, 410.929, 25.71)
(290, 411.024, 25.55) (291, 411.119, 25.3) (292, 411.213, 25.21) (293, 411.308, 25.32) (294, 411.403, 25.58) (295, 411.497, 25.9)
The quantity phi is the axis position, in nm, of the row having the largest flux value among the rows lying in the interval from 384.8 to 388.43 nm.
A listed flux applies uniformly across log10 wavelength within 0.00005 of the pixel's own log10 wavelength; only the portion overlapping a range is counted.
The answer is 386.694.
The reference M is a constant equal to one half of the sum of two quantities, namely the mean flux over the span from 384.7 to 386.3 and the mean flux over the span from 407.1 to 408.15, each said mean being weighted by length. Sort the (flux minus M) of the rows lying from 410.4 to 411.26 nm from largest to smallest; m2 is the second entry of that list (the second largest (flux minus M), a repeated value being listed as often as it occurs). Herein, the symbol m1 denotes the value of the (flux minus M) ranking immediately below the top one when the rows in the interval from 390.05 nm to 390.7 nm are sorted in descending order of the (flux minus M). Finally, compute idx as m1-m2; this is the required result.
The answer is -1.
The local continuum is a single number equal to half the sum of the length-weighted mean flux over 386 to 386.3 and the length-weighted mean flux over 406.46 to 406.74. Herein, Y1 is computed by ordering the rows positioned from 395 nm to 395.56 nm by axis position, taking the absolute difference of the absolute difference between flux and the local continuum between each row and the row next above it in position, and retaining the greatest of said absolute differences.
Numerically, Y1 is 0.32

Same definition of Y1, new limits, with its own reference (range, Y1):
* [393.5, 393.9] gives 0.52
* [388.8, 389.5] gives 0.32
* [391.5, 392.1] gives 0.31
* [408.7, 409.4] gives 0.27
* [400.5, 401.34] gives 0.66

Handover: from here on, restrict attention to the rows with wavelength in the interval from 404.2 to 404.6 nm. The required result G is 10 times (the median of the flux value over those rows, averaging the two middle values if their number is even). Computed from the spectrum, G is 214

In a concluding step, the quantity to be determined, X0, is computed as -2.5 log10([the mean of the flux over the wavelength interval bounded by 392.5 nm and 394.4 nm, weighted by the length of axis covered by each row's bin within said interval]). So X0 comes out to -3.34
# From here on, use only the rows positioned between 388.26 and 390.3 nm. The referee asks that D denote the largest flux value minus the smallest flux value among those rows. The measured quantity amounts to 3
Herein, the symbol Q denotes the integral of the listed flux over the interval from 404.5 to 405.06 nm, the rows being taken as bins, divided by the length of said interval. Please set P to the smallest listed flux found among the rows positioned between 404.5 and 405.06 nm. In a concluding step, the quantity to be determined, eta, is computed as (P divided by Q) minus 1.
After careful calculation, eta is -0.017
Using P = 21.04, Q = 21.4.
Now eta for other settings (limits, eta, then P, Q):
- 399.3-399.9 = -0.004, 22.93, 23.0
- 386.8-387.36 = -0.053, 24.44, 25.8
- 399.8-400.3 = -0.013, 23.07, 23.4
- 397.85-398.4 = -0.017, 24.22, 24.6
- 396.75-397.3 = -0.007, 20.6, 20.7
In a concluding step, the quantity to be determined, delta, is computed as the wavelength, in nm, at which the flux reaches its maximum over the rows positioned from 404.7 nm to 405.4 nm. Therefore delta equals 405.105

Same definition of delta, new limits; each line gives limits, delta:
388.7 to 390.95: 389.016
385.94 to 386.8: 386.694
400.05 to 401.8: 401.113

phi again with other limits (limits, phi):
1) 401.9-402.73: 401.945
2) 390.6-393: 390.991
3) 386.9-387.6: 386.961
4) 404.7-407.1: 406.881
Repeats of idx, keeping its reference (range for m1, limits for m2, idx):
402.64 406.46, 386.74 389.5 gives -4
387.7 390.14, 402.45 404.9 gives 3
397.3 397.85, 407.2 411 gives -2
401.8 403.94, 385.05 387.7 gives -4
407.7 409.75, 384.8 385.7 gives 1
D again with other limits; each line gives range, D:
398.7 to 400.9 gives 1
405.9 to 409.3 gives 4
